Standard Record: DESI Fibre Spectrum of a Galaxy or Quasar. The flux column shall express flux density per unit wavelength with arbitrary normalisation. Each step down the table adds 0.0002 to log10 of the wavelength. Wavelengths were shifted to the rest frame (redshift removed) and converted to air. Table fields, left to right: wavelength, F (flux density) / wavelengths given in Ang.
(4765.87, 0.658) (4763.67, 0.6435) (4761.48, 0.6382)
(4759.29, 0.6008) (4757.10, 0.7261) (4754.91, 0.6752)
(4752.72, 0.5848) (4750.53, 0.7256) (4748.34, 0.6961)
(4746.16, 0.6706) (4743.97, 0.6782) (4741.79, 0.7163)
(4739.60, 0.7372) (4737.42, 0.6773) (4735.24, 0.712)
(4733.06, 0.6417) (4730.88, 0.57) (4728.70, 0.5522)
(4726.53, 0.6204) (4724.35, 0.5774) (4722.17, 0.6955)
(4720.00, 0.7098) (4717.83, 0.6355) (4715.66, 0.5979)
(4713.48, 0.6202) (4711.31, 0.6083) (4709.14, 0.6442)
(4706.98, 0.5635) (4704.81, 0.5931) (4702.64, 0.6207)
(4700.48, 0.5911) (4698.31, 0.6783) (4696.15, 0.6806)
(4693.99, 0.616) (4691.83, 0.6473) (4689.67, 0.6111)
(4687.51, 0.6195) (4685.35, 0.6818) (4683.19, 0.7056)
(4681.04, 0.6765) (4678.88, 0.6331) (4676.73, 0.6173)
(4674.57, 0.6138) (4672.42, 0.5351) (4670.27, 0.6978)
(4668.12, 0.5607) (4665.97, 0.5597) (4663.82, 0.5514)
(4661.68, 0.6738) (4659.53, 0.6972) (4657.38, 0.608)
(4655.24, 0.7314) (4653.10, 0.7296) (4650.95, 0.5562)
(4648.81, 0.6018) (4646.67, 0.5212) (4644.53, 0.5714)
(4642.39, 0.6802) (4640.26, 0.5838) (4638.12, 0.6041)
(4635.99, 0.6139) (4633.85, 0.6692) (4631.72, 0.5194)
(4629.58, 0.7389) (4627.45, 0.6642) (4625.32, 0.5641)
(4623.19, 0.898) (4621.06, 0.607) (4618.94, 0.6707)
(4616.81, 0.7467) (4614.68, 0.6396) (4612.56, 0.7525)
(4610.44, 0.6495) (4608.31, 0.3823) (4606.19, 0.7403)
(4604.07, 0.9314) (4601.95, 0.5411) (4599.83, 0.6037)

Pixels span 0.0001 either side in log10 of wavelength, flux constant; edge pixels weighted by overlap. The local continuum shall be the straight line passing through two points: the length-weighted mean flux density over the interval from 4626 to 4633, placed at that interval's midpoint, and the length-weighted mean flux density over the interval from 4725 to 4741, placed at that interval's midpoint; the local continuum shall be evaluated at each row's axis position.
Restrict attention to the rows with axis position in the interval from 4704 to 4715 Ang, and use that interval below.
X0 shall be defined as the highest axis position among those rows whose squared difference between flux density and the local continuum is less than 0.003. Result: 4713.48 Ang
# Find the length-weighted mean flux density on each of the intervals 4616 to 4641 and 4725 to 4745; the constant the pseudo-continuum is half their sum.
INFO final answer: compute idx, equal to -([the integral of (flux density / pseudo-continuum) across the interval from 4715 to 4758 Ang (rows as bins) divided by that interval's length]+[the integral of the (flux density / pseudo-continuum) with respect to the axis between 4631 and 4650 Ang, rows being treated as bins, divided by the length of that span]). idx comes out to -1.92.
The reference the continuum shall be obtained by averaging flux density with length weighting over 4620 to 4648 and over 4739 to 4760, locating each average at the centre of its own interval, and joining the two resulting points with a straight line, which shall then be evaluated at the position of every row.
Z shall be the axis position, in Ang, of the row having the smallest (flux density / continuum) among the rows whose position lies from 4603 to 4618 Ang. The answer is 4608.31 Ang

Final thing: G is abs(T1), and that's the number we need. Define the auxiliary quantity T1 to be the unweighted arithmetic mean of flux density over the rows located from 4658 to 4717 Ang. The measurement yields 0.626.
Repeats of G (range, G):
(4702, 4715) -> 0.608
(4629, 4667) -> 0.623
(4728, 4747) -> 0.662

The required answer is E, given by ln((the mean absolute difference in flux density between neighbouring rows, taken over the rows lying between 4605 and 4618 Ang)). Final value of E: -1.66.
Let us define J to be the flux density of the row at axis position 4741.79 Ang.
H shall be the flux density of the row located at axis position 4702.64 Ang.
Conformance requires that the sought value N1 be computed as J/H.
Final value 1.15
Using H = 0.6207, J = 0.7163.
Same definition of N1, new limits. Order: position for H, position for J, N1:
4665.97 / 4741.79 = 1.28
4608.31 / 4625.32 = 1.48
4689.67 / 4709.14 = 1.05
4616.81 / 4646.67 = 0.70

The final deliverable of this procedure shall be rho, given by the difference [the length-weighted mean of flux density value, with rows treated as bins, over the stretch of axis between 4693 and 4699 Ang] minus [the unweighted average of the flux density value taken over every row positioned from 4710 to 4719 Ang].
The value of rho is 0.04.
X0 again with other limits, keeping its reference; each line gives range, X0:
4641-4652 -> 4648.81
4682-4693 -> 4691.83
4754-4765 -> 4763.67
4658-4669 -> 4661.68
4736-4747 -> 4746.16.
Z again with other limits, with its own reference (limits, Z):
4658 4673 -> 4672.42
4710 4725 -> 4724.35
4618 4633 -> 4631.72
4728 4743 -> 4728.70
